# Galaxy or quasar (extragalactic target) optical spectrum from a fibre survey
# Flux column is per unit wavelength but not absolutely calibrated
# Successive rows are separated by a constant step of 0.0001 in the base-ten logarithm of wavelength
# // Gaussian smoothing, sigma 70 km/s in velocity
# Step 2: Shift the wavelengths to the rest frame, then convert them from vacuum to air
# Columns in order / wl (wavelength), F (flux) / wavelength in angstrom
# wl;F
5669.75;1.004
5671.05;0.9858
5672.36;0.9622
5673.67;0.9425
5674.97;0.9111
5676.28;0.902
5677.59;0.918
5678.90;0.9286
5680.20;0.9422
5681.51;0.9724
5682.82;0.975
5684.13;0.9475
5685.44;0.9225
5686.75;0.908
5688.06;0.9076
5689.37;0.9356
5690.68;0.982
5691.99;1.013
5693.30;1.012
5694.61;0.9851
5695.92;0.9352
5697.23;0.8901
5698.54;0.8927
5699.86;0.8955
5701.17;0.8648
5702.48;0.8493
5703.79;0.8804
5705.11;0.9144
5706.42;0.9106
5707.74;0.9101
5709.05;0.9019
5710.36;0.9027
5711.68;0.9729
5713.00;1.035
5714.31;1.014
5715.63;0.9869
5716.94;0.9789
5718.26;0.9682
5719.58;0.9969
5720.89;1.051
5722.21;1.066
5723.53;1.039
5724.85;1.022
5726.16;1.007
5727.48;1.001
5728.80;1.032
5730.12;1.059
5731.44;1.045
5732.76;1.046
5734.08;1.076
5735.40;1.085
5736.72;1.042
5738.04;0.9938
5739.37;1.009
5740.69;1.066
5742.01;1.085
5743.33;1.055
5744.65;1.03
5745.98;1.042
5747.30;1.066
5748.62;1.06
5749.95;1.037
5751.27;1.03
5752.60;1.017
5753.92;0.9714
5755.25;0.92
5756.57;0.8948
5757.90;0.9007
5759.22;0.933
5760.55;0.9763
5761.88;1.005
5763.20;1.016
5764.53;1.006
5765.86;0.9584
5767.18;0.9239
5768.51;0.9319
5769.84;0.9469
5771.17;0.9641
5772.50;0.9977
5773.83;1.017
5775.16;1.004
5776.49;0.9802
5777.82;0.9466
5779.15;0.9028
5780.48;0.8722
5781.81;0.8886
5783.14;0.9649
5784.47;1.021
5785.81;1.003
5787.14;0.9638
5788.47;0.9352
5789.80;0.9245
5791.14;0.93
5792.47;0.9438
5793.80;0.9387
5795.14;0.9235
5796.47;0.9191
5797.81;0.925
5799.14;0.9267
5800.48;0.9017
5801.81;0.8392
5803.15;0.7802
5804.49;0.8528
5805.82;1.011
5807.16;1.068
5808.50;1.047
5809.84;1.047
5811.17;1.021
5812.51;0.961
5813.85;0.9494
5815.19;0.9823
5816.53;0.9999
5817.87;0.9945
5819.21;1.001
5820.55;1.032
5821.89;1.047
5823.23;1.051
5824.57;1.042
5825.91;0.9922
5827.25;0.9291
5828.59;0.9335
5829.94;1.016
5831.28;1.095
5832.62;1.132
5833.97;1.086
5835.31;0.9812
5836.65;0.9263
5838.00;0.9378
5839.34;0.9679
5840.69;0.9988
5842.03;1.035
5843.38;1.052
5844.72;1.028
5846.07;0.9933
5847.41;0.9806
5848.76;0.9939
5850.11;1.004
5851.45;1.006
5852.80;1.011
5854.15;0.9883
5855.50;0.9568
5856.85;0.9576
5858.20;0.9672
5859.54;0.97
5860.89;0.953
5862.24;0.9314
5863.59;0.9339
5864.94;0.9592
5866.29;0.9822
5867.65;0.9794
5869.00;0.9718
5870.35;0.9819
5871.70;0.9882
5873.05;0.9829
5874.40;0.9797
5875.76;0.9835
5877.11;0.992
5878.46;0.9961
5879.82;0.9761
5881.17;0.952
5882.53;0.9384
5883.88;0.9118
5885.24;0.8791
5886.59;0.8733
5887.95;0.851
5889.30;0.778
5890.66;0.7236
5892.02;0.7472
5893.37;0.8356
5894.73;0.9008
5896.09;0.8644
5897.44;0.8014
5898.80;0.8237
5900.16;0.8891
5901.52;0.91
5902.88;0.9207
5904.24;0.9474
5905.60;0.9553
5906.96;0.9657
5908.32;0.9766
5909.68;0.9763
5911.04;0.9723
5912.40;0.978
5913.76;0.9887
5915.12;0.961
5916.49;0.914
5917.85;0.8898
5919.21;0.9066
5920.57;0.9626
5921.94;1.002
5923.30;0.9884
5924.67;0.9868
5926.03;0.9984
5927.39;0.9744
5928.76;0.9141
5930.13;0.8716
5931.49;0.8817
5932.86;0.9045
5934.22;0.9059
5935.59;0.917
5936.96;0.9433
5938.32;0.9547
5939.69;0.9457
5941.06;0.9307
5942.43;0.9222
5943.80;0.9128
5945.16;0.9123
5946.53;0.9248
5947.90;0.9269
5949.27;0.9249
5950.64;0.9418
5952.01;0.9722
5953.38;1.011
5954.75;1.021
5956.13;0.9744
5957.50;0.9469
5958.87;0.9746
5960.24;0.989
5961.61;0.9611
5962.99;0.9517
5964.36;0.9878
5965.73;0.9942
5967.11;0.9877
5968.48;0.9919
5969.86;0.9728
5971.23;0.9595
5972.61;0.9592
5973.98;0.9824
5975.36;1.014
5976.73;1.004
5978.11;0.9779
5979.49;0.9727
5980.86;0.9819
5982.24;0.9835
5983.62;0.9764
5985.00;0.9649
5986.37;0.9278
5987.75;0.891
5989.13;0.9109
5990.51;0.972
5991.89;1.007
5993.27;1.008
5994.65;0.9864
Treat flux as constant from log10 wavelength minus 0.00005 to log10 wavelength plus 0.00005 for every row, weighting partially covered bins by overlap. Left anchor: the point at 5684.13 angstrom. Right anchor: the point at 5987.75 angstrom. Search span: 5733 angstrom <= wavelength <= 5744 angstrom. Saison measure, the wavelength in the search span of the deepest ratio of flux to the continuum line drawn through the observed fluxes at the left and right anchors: 5738.04 angstrom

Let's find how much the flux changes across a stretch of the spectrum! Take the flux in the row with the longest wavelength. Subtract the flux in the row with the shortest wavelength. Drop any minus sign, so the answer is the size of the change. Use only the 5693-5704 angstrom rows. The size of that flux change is 0.13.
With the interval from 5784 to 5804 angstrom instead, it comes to 0.24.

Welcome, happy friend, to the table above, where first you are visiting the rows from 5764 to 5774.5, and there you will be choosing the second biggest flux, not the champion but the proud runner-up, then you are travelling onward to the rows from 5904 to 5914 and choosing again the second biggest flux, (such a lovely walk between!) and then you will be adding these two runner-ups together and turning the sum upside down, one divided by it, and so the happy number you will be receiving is 0.504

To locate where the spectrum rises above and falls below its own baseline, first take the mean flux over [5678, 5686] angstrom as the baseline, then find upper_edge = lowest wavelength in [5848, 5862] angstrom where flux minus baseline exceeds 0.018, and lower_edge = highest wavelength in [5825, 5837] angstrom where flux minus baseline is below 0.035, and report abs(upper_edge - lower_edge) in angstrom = 12.1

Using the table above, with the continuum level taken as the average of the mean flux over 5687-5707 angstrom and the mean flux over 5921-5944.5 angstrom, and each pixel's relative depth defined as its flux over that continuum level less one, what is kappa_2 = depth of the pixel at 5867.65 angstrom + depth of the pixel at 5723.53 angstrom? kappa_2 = 0.17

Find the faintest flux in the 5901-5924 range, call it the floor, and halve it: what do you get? 0.44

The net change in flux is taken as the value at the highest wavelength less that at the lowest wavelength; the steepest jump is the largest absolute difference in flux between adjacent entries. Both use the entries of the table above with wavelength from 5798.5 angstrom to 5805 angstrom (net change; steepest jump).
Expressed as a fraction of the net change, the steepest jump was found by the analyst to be -1.0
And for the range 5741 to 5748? -1.6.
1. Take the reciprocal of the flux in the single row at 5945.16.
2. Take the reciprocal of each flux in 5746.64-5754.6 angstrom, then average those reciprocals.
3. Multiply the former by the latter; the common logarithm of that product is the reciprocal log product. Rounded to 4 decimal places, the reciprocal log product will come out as 0.0273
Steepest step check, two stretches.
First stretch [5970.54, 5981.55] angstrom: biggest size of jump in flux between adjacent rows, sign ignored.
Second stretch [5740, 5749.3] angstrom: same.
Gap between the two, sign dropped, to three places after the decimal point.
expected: 0.002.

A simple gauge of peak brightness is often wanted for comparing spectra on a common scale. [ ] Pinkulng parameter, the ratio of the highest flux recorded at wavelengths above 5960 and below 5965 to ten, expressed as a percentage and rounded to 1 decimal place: 9.9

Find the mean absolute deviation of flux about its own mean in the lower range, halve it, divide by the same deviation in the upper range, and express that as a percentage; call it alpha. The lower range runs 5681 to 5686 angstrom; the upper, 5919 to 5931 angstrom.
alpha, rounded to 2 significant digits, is 25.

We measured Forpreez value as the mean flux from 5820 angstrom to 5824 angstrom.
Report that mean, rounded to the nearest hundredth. 1.04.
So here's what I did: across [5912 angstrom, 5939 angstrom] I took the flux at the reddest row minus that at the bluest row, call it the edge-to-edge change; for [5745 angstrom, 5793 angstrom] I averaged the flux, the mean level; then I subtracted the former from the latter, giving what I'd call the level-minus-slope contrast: 0.993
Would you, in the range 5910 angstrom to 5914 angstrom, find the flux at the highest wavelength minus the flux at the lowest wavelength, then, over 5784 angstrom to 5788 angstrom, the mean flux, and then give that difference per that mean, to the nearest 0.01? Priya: 0.02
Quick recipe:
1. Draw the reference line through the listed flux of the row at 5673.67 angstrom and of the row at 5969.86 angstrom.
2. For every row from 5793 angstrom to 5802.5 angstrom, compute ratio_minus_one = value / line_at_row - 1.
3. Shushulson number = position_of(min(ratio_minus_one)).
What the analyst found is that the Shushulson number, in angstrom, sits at 5801.81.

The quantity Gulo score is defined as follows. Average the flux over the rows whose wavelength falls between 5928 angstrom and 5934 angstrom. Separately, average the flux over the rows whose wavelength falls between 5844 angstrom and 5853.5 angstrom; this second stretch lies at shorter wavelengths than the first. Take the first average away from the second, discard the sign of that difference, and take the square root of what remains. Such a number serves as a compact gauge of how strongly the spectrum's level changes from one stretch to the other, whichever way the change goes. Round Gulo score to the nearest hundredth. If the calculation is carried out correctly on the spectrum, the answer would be 0.33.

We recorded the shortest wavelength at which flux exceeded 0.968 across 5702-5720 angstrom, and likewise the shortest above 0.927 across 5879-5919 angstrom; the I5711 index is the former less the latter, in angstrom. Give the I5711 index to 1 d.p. -168.1 angstrom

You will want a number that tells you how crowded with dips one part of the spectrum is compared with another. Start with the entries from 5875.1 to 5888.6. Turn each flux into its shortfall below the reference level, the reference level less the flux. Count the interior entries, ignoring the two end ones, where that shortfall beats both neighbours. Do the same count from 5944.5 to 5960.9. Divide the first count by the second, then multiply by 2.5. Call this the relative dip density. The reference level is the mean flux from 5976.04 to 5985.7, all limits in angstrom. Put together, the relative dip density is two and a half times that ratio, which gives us 0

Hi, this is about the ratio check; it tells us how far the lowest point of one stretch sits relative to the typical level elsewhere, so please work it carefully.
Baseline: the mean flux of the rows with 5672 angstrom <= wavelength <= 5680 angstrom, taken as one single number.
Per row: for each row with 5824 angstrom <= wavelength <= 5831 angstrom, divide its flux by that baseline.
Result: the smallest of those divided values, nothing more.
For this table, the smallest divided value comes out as 1.00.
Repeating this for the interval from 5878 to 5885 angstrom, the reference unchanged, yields 0.98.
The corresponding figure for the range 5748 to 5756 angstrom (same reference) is 0.99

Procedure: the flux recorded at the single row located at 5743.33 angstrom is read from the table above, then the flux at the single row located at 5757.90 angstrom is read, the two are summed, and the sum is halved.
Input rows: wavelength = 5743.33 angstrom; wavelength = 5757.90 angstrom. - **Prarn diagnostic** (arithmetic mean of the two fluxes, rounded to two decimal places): 0.98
